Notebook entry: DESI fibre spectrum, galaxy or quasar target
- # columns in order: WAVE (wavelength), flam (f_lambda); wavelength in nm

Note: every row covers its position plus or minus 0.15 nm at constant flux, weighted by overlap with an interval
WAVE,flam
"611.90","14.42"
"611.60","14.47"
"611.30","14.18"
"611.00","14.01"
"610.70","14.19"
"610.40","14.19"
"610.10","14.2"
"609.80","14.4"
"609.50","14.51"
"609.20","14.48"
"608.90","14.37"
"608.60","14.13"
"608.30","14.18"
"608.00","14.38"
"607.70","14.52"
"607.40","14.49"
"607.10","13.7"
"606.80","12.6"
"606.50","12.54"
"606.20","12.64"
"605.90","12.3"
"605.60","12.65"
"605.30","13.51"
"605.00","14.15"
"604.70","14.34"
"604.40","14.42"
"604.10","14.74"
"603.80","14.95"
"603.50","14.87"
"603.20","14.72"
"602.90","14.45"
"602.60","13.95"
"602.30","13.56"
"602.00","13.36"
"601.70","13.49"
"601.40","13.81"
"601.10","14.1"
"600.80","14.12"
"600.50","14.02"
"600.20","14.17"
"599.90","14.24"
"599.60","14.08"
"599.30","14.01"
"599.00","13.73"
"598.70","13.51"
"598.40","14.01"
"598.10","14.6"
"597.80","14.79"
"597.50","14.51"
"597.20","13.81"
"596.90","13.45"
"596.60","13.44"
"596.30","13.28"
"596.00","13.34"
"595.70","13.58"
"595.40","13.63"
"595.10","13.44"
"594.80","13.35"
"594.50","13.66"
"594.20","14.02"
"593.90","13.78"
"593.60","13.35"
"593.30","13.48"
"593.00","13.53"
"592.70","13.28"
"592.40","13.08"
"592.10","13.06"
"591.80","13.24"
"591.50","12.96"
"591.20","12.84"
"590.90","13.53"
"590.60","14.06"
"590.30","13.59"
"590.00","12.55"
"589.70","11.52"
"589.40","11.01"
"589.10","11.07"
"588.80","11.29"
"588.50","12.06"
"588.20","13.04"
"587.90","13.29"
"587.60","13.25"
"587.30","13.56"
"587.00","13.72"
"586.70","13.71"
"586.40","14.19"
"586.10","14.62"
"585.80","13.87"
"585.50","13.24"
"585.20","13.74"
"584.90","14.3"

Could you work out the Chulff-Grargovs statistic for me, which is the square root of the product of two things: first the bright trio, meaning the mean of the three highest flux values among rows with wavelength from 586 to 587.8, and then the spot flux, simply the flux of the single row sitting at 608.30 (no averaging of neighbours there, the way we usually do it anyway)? 14.2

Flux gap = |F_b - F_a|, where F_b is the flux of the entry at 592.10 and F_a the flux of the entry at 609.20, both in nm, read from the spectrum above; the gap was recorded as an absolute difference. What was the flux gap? 1.4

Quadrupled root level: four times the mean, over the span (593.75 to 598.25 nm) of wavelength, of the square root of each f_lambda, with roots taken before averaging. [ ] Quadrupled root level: 14.8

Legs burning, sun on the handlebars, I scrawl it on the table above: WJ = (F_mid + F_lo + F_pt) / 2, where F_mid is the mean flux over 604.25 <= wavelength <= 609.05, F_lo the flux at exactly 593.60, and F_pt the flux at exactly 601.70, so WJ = 20.26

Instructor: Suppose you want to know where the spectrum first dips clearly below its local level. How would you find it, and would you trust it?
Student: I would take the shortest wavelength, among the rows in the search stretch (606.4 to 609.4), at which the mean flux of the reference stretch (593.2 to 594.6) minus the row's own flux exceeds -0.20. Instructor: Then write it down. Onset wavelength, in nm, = 606.50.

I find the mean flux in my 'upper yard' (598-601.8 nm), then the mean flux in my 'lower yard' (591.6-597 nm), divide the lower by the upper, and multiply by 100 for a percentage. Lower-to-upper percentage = 96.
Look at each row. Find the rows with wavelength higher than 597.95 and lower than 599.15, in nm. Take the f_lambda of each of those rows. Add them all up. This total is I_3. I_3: 56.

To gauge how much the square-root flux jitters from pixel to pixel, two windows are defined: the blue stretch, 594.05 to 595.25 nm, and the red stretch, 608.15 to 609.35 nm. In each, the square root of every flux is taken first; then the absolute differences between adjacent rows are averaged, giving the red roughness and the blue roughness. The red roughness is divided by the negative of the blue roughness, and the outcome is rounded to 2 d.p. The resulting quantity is -0.51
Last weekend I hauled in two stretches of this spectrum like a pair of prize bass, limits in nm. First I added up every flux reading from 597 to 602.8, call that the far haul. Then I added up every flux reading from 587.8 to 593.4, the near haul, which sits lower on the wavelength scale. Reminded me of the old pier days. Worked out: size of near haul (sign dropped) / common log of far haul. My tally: 100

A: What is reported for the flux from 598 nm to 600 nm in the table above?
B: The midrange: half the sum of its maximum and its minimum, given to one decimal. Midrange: 14.1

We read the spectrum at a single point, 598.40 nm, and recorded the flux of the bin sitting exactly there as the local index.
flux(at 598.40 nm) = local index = 14.01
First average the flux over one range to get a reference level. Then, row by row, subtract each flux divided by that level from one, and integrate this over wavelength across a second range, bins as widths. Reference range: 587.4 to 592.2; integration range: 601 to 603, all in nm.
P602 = -0.2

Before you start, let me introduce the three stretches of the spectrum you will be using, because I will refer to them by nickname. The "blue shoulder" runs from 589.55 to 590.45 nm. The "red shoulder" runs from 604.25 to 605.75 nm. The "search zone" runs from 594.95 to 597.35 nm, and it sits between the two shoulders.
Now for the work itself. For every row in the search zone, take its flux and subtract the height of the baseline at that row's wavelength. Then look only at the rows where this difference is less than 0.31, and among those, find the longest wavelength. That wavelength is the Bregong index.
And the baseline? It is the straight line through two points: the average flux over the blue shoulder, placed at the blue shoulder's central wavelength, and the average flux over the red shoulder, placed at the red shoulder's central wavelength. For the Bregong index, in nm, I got 596.30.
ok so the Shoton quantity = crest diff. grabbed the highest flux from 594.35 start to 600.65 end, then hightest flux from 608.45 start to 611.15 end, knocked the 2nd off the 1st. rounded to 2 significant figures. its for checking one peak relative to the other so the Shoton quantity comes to 0.28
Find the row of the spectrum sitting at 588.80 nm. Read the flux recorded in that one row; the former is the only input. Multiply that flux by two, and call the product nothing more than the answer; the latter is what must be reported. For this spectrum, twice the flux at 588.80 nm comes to 22.6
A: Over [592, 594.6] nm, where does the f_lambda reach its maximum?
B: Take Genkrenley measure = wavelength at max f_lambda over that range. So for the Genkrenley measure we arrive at 594.20 nm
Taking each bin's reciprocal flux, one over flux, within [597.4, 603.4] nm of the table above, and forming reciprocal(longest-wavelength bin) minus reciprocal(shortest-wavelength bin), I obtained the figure -0.0010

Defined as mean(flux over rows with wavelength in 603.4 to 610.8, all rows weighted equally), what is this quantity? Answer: 14.0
